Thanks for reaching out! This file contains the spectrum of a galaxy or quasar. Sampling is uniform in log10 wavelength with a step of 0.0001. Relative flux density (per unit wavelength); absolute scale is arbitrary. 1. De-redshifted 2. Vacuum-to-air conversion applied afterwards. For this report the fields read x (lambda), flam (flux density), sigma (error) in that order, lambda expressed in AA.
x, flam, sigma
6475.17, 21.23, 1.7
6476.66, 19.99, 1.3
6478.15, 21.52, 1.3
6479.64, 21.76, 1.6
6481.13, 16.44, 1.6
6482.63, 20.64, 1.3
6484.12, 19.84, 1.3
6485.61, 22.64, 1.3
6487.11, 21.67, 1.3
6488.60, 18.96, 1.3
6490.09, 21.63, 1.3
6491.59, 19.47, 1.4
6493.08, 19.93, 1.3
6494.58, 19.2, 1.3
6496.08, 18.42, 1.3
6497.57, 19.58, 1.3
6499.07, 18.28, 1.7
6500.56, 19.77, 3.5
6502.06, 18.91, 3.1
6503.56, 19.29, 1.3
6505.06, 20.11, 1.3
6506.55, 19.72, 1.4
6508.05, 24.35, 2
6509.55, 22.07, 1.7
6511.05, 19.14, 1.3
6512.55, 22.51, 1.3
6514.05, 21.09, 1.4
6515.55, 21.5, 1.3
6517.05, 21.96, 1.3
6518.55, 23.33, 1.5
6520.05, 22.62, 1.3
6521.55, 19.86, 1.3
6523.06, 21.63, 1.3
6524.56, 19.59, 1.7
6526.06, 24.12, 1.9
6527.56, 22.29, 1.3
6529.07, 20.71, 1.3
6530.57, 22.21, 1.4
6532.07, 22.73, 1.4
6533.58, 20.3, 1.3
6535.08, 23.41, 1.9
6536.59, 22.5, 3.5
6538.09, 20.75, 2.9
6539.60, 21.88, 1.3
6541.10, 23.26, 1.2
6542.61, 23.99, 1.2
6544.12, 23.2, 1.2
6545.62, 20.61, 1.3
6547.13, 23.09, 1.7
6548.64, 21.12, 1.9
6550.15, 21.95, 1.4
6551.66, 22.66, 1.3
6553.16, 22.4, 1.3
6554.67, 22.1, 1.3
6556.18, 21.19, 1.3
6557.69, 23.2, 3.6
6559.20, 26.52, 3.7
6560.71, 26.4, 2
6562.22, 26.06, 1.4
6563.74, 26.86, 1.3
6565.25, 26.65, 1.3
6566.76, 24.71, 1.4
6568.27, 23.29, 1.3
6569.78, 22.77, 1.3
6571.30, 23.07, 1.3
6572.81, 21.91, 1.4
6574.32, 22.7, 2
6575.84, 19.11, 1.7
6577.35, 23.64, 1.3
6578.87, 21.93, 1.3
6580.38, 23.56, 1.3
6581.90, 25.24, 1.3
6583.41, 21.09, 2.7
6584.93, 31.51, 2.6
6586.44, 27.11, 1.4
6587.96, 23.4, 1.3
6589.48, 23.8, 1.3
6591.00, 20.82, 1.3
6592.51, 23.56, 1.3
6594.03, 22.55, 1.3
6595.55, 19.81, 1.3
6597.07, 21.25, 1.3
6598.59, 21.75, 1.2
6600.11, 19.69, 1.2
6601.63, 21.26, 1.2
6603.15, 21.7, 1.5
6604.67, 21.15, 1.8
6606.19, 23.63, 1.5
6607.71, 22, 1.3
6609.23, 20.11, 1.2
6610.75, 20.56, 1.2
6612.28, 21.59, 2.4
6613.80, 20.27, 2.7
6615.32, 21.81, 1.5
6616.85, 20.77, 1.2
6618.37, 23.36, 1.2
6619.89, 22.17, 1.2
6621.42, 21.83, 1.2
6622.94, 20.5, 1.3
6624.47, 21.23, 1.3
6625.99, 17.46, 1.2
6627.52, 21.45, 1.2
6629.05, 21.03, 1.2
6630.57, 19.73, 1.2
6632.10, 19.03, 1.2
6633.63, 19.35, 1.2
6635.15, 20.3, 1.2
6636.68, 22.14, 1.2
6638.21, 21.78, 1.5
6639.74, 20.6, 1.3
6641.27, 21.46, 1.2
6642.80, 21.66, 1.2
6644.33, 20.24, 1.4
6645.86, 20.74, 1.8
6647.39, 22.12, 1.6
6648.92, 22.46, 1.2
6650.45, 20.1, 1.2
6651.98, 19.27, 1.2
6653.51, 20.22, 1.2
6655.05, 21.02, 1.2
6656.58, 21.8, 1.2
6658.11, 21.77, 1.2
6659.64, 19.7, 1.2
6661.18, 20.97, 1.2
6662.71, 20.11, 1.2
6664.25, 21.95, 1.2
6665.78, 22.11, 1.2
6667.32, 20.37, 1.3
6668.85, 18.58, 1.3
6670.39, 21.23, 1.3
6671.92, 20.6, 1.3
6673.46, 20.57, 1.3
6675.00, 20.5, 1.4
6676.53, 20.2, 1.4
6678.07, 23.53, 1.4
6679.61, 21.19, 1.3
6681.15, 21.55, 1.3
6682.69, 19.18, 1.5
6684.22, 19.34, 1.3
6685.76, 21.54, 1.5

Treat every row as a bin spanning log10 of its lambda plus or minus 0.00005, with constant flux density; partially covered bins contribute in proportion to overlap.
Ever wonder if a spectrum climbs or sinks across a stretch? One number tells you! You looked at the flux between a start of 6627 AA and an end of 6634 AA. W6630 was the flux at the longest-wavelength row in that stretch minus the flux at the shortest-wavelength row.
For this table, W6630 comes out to -2.1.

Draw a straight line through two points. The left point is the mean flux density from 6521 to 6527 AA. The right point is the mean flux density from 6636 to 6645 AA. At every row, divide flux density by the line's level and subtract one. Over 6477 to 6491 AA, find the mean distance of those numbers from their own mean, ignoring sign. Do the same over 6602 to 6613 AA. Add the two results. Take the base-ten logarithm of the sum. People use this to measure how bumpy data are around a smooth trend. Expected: -0.98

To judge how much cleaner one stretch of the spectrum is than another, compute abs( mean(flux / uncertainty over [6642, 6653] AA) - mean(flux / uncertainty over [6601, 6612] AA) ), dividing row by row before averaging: 0.2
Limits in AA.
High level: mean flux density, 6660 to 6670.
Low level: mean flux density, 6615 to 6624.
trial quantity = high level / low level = 0.951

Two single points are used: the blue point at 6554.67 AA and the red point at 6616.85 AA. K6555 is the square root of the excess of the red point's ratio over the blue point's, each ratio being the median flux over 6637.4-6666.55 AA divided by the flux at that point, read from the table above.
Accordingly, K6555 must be 0.25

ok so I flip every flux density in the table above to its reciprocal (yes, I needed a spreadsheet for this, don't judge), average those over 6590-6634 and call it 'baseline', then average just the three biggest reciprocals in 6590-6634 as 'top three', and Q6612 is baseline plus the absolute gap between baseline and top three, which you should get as 0.0538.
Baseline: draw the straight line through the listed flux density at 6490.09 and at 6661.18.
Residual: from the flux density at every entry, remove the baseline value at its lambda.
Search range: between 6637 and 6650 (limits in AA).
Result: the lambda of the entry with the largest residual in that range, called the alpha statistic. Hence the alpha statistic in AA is 6648.92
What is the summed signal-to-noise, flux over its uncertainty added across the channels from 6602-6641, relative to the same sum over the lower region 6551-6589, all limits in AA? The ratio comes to 1.00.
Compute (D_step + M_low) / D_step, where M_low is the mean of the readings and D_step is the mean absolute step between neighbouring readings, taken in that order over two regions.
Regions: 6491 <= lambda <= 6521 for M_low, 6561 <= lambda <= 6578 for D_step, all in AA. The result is 14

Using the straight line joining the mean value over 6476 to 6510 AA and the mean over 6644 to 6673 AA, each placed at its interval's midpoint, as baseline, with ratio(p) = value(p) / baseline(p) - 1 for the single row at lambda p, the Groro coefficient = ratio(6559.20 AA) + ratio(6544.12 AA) 0.44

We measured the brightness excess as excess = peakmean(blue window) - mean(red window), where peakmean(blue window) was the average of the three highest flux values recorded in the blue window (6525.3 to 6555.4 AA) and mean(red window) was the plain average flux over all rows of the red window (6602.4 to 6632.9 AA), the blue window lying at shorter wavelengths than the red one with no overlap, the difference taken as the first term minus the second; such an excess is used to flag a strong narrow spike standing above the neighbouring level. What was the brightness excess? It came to 3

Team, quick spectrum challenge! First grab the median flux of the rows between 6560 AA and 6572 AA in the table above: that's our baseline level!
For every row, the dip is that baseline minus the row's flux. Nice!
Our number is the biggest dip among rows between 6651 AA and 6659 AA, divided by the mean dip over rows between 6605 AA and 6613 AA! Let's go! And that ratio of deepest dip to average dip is 1.6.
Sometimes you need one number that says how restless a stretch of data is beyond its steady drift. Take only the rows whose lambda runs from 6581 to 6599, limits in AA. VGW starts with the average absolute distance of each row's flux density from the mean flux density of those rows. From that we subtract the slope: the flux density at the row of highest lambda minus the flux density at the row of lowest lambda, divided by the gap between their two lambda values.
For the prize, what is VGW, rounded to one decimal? 2.5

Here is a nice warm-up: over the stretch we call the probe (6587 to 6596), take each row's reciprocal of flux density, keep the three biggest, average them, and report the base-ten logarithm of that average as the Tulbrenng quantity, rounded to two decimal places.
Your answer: -1.32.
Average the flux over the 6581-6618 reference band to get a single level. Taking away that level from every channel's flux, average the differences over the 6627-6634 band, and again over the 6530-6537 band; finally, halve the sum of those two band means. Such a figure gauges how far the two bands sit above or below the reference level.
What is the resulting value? -1.2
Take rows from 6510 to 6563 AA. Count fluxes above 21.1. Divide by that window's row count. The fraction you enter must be 0.77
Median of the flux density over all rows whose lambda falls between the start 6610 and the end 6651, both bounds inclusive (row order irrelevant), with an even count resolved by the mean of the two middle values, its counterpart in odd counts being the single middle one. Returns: 21.0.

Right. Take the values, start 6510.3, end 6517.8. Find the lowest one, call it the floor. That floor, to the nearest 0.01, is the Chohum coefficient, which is 19.14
